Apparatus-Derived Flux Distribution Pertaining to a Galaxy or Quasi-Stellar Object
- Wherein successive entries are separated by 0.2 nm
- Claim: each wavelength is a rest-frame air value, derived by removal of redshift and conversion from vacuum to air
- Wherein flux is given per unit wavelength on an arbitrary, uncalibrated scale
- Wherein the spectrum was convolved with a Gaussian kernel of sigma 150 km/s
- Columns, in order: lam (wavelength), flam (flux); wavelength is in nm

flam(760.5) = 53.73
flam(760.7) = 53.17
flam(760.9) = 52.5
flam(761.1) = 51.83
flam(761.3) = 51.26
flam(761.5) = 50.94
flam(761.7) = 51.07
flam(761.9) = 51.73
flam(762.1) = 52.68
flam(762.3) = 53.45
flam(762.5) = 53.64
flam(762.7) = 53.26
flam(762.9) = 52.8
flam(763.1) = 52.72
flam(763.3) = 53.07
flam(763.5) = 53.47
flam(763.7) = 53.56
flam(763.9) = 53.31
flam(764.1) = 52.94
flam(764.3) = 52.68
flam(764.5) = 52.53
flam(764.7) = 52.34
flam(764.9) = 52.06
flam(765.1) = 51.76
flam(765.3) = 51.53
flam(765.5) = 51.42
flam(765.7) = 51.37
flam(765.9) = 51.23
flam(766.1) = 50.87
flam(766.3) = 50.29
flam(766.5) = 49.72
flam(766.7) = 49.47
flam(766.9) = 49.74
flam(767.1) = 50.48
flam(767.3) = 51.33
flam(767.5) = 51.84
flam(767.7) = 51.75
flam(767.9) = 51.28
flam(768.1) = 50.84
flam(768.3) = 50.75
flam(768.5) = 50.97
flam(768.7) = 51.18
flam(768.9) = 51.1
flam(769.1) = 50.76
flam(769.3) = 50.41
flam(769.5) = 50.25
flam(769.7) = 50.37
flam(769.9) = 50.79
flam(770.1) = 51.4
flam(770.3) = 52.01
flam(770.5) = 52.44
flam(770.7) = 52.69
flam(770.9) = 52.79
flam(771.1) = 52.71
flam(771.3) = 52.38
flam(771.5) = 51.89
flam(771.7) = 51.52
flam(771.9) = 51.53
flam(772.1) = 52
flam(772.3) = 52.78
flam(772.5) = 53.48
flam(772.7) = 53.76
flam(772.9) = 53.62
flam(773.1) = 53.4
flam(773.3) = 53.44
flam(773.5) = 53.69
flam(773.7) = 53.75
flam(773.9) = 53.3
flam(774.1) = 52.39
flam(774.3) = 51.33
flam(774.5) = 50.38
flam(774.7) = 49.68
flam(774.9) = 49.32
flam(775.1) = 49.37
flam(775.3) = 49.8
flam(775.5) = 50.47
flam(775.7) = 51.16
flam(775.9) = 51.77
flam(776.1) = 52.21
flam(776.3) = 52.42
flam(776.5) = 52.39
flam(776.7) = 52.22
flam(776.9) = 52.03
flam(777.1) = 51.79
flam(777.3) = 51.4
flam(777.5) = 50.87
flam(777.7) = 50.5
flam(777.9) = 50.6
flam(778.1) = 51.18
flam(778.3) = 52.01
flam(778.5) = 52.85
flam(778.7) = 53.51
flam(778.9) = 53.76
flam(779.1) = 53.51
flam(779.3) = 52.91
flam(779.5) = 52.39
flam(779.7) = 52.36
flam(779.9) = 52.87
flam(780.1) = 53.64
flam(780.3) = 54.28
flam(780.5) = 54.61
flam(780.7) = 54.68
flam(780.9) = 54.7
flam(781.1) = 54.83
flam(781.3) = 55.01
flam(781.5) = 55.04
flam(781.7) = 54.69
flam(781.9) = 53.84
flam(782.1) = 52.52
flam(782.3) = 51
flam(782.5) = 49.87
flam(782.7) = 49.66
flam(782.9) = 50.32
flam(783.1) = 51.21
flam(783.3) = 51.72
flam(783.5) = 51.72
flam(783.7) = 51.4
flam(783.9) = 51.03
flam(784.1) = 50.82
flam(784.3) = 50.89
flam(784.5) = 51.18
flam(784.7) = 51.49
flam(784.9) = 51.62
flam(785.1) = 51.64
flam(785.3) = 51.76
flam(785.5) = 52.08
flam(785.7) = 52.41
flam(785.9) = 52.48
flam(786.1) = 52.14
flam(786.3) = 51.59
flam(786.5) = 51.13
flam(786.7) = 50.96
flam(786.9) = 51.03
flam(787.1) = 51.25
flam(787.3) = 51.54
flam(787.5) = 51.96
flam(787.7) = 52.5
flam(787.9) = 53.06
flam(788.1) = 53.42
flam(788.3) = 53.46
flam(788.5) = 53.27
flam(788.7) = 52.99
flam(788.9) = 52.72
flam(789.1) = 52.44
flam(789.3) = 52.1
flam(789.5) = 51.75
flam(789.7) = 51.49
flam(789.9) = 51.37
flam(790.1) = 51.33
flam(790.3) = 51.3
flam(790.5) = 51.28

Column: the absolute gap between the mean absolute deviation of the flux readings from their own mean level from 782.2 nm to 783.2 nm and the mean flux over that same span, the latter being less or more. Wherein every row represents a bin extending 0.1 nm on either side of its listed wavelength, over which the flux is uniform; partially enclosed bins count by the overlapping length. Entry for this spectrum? 49.9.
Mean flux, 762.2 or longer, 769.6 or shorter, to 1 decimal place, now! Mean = 51.7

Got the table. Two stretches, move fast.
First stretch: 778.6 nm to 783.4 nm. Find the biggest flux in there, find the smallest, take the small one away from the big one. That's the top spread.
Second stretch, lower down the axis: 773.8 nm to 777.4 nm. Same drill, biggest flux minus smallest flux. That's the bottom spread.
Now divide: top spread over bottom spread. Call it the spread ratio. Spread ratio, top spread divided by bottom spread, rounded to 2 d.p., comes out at 1.35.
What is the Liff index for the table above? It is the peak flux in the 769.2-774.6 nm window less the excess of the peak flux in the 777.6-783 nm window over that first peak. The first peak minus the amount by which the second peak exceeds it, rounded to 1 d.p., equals 52.5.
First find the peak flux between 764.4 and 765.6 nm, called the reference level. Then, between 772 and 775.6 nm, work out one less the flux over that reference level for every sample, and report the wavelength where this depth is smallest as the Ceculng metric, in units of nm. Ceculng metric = 772.7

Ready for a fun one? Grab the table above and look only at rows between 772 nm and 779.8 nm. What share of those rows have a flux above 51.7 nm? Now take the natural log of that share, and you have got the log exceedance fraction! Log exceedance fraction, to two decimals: -0.41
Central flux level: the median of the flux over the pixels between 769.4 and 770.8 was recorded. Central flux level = 51.4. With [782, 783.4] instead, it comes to 51.0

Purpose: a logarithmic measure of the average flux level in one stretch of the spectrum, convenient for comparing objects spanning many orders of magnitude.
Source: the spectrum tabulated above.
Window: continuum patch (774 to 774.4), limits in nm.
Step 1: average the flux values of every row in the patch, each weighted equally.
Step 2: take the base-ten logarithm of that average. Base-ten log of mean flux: 1.71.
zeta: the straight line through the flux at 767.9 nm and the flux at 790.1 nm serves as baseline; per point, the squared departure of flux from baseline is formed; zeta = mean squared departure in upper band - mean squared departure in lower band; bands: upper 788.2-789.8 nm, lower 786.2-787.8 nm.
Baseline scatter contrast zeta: 2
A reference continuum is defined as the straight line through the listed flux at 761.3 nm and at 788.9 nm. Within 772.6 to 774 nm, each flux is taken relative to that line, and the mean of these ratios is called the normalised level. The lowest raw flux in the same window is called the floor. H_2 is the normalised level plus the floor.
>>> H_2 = 54.3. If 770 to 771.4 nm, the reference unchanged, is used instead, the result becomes 52.4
